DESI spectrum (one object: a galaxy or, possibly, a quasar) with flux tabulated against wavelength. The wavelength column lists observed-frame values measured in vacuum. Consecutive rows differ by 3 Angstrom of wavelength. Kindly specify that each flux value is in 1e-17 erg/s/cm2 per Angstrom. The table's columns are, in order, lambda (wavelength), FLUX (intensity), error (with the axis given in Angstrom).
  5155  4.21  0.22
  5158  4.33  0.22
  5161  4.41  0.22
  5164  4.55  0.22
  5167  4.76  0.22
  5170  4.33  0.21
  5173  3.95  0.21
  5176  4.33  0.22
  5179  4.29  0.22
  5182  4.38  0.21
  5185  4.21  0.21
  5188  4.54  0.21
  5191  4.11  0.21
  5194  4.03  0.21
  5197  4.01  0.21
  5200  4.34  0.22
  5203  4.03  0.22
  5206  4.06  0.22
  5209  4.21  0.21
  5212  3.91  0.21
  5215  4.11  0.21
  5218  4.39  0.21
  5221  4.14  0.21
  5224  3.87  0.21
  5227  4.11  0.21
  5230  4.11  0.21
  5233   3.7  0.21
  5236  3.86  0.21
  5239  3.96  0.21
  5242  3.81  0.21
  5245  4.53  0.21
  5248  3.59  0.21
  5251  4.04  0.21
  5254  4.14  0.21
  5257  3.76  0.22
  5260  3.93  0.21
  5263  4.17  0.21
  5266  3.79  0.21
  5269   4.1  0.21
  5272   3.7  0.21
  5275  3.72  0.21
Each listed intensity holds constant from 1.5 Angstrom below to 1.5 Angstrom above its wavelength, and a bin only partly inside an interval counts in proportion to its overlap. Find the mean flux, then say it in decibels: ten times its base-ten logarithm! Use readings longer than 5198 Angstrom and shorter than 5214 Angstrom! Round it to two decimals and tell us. 6.14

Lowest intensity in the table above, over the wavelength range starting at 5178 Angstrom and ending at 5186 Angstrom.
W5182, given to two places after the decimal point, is 4.21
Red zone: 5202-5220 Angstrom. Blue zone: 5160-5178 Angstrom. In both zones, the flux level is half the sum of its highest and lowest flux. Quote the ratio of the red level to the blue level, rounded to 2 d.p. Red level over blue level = 0.95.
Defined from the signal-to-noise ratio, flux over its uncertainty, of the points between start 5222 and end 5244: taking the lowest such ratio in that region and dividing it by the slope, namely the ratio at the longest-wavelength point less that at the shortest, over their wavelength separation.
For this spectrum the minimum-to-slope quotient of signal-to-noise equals -1110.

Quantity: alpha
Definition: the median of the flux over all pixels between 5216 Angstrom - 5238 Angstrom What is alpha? 4.11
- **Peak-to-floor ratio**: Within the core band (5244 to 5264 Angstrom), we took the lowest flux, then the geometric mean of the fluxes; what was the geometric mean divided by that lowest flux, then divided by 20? 0.0559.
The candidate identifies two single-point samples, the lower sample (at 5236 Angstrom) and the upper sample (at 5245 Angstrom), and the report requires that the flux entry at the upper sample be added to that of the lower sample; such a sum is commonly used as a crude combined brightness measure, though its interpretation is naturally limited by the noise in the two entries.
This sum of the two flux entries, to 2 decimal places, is 8.39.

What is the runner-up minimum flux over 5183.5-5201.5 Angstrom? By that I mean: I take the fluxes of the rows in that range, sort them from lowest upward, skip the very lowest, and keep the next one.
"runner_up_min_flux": 4.03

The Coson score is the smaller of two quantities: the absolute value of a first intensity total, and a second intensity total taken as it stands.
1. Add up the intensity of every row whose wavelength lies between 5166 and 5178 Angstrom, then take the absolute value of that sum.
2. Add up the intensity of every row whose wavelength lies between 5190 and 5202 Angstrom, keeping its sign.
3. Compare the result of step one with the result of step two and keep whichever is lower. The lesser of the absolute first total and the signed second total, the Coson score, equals 16.5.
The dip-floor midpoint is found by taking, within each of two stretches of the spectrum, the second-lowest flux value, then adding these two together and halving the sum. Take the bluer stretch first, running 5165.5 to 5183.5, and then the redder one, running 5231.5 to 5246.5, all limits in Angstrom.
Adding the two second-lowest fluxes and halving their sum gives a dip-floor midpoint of 4.05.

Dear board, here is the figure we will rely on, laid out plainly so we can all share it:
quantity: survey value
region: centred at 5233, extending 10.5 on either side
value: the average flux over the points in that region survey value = 3.92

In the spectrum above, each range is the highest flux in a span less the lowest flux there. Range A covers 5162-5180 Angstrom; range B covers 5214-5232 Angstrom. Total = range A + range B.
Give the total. 1.33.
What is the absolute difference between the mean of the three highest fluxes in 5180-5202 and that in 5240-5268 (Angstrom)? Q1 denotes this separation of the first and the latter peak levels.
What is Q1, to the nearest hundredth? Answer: 0.14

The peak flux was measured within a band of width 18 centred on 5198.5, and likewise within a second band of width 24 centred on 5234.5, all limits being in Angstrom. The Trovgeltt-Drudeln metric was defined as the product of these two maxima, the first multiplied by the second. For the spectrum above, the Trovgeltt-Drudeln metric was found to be 19.7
